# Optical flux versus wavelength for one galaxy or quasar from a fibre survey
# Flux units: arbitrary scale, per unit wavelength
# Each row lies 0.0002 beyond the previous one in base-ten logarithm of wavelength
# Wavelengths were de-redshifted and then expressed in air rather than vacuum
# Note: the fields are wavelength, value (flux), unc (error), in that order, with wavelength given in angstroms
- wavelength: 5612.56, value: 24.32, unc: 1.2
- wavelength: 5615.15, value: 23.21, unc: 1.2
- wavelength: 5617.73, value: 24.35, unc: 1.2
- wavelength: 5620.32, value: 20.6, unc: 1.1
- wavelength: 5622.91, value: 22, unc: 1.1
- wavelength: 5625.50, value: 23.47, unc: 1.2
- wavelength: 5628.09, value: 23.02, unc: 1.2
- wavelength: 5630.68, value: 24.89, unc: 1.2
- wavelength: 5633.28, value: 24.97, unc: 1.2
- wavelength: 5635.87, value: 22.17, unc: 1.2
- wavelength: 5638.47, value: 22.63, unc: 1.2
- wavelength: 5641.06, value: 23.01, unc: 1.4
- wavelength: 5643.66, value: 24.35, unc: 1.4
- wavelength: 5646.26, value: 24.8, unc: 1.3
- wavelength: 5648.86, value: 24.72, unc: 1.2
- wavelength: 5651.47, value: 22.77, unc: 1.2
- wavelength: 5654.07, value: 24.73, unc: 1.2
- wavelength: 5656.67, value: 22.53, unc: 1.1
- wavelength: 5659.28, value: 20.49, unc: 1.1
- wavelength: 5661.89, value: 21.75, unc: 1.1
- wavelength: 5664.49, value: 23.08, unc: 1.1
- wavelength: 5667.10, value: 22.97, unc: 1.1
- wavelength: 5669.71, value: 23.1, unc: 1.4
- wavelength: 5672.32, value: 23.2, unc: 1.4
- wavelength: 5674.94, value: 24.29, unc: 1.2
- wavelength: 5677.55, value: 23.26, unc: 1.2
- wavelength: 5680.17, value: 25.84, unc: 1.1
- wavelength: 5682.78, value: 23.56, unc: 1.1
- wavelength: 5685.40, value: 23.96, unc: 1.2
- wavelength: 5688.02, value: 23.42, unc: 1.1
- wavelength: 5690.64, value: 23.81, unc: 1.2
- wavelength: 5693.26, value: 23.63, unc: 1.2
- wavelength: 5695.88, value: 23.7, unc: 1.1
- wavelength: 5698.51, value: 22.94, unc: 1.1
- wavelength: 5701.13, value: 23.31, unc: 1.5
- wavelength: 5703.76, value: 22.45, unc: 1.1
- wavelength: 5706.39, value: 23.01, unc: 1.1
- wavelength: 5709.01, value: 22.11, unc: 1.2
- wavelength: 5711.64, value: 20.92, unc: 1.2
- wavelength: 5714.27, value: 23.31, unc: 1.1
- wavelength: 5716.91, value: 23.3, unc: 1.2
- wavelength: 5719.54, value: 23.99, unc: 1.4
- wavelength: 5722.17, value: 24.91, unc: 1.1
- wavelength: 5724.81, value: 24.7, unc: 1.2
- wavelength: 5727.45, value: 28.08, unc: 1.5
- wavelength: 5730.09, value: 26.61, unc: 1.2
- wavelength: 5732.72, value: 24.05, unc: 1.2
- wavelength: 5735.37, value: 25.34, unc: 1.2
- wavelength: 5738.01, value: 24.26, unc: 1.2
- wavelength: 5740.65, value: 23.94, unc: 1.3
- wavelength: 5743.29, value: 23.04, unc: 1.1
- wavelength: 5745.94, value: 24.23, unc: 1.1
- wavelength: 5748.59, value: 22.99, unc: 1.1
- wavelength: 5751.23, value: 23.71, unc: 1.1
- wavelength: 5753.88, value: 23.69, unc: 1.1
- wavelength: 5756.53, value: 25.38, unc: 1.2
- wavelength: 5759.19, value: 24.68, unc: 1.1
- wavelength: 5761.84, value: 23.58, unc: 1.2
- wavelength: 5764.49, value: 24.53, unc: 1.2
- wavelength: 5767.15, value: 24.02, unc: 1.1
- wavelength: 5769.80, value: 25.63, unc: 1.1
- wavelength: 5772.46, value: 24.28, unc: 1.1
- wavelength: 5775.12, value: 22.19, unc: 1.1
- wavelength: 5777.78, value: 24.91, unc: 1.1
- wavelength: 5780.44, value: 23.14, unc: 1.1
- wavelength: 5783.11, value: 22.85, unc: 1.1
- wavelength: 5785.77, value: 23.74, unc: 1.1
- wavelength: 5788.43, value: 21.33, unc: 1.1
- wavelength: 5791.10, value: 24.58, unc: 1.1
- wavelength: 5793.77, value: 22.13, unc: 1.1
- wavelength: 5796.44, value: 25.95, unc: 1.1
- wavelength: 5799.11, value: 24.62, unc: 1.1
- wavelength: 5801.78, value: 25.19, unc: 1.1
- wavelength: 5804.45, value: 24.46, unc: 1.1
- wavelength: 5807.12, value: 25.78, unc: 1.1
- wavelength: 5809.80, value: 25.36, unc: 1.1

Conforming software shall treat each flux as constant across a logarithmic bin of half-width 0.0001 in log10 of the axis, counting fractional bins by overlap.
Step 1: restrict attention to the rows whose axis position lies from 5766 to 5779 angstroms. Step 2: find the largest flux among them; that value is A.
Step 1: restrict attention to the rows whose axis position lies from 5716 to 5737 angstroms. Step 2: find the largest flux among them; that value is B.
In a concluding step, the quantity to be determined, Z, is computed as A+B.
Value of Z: 53.7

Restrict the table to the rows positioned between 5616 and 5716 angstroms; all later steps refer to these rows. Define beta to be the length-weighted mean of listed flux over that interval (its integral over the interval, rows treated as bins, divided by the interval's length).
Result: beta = 23.2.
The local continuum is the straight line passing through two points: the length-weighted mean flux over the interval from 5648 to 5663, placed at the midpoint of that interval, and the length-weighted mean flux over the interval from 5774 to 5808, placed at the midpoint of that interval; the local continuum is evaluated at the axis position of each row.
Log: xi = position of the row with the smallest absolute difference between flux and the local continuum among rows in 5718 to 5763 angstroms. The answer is 5761.84 angstroms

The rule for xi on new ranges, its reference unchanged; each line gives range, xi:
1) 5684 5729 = 5716.91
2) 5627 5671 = 5638.47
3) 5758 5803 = 5761.84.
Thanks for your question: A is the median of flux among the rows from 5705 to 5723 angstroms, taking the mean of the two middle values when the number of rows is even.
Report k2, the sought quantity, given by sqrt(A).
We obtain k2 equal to 4.83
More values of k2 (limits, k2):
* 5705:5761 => 4.90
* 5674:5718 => 4.83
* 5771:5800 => 4.87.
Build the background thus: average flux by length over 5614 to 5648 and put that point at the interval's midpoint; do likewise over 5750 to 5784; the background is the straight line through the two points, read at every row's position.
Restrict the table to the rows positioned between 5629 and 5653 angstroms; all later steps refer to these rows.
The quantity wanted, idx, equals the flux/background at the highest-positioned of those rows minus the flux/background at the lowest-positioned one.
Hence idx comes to -0.095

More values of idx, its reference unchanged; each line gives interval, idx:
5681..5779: 0.036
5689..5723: 0.039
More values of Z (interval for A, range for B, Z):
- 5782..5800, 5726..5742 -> 54.0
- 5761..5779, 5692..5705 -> 49.3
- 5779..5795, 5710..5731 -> 52.7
